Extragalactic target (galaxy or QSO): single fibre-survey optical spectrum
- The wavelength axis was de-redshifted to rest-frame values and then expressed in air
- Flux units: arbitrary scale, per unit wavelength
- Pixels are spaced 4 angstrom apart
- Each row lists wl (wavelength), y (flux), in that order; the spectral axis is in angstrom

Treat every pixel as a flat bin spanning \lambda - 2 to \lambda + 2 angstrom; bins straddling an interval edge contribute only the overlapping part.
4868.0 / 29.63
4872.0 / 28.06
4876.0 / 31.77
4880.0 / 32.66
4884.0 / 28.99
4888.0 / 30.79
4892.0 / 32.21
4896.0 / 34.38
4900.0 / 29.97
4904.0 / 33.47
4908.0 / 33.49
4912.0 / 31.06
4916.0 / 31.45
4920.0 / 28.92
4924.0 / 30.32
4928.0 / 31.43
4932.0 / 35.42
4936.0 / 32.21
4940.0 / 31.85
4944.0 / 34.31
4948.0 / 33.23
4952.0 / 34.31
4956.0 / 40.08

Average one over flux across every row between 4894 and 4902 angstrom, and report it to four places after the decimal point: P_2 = 0.0312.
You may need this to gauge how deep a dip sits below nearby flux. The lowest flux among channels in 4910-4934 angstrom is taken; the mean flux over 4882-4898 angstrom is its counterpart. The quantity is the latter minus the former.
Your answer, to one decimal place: 2.7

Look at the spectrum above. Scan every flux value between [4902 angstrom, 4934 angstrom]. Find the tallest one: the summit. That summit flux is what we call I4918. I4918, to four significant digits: 35.42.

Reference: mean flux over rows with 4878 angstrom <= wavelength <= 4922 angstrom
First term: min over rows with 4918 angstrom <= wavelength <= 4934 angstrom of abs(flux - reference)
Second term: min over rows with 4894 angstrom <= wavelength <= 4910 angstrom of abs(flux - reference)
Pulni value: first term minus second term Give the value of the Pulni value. -1.5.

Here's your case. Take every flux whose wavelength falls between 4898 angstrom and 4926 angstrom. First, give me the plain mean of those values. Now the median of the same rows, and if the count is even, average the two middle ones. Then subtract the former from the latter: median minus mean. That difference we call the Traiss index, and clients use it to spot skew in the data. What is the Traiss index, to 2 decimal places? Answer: -0.18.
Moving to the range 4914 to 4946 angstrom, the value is -0.34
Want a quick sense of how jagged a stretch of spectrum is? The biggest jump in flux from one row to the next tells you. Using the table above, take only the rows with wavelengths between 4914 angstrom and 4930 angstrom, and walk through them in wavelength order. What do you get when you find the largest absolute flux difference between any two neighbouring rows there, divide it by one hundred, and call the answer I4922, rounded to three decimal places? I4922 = 0.025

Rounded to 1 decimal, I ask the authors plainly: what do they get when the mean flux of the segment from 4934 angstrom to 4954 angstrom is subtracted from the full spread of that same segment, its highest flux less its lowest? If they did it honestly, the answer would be -30.7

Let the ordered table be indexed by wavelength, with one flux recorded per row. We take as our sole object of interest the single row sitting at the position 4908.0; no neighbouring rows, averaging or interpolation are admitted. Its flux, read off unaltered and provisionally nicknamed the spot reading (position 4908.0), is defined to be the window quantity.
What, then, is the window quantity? 33.49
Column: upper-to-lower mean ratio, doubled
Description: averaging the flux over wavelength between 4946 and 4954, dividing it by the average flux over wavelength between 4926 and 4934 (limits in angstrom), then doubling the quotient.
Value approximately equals 2.02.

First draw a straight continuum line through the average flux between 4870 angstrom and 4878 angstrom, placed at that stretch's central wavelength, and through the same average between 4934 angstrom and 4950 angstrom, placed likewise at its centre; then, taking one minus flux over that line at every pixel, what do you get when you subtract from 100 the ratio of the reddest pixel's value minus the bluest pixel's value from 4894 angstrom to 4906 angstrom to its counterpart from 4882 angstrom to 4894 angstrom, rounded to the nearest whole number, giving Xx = 100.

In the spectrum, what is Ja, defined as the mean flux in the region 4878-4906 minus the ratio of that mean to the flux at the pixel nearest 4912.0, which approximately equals 30.8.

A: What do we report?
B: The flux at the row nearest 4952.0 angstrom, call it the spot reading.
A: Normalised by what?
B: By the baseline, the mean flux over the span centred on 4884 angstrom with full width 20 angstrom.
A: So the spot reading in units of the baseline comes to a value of 1.10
